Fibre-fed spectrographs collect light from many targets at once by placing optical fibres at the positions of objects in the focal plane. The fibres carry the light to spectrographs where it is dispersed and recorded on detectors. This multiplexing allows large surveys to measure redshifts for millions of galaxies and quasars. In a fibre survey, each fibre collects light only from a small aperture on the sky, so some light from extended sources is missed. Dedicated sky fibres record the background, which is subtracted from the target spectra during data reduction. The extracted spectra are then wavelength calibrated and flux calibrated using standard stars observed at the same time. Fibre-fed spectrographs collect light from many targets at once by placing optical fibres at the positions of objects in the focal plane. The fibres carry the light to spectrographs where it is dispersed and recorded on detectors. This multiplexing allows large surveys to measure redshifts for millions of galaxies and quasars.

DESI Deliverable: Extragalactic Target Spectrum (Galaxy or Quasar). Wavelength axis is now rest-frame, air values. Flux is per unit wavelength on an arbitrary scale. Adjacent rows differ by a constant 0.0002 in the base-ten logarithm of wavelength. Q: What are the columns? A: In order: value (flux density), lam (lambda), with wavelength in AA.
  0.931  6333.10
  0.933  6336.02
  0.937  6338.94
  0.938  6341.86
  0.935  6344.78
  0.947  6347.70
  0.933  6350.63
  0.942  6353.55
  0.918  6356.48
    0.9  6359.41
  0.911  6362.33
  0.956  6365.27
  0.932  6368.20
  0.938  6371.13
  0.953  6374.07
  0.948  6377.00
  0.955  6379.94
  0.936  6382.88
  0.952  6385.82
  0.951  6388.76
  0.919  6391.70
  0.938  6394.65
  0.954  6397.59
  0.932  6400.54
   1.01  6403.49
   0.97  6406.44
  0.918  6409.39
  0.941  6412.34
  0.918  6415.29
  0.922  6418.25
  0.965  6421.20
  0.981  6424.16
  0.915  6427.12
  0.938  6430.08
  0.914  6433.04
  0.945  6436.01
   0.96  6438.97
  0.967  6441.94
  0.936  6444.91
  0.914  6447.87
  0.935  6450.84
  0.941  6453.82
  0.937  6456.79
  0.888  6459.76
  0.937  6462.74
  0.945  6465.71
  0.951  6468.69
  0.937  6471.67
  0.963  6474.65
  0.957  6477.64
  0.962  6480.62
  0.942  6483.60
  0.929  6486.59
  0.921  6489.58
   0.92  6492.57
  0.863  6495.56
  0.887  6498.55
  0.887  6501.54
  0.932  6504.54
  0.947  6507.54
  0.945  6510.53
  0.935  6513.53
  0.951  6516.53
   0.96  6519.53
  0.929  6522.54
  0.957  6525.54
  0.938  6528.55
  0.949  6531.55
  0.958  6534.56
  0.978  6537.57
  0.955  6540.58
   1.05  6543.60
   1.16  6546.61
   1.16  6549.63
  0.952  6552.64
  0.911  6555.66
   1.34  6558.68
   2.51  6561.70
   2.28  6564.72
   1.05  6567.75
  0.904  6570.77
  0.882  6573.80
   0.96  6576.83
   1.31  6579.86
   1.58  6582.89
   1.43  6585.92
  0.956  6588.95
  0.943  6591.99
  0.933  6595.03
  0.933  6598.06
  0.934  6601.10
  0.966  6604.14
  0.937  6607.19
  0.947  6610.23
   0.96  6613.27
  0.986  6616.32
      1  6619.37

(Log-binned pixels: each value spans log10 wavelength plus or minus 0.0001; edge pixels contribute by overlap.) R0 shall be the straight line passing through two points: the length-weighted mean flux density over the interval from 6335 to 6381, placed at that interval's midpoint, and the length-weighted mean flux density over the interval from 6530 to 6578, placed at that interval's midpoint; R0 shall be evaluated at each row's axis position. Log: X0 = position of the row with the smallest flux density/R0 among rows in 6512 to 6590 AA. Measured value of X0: 6573.80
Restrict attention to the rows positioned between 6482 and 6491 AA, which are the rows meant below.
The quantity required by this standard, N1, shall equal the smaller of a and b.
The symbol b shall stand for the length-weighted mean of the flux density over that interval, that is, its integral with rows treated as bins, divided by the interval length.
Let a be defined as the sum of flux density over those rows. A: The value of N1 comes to 0.93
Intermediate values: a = 2.79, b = 0.931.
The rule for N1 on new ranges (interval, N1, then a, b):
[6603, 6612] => 0.95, 2.85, 0.950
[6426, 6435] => 0.92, 2.77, 0.923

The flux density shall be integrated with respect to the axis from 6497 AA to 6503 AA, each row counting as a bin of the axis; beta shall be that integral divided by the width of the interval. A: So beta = 0.888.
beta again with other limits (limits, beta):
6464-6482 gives 0.952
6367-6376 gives 0.942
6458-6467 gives 0.924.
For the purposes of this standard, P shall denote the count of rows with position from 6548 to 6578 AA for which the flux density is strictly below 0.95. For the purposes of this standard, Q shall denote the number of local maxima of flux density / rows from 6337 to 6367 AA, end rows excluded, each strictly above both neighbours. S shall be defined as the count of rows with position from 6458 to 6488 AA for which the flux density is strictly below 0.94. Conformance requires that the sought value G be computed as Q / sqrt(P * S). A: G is 0.87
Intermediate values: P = 3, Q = 3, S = 4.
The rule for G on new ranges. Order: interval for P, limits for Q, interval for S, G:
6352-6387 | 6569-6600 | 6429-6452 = 0.16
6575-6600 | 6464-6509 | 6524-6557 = 1.22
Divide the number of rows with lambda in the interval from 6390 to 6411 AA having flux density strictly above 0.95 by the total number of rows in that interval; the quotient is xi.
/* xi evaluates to 0.43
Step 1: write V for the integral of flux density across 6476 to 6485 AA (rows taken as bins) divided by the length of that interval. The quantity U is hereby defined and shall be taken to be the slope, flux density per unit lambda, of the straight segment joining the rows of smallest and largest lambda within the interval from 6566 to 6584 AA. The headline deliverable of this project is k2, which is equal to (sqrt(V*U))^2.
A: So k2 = 0.0334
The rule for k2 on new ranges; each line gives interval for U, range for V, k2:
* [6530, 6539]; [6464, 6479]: 0.0046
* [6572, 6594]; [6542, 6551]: 0.0038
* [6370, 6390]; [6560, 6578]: 0.0011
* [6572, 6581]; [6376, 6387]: 0.0669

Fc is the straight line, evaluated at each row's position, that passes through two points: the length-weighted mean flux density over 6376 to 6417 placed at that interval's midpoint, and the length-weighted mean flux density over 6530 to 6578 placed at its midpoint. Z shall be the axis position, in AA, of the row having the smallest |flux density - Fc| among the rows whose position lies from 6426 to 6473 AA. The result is 6441.94 AA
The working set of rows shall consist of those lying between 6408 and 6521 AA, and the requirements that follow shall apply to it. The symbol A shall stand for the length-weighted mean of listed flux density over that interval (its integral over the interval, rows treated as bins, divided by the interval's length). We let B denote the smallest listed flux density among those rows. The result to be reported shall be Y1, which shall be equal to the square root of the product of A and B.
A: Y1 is 0.90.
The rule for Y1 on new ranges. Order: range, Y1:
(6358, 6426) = 0.92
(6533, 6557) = 0.96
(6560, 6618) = 1.02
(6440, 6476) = 0.91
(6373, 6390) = 0.94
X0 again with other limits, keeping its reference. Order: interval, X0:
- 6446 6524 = 6495.56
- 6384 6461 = 6459.76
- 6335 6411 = 6409.39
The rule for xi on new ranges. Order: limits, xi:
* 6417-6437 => 0.29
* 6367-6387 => 0.43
